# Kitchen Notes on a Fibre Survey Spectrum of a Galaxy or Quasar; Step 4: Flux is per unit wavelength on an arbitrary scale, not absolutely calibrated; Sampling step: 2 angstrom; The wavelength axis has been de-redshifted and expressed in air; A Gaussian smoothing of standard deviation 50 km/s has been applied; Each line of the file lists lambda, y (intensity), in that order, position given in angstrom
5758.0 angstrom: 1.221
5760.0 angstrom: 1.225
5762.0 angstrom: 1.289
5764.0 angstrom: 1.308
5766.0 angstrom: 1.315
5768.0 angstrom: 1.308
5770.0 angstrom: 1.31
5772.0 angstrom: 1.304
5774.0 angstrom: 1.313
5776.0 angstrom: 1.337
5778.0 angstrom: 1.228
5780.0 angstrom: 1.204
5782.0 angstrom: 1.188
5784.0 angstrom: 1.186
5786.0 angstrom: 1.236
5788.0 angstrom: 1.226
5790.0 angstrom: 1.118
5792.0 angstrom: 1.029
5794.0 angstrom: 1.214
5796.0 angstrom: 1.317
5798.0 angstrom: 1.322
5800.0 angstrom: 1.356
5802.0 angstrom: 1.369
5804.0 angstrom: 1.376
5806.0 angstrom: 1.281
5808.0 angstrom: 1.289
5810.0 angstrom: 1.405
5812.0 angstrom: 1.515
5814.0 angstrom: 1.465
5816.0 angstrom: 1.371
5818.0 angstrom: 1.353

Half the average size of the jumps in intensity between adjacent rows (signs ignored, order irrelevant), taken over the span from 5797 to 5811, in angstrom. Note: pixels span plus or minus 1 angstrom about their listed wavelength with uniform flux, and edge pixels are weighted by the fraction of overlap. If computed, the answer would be 0.023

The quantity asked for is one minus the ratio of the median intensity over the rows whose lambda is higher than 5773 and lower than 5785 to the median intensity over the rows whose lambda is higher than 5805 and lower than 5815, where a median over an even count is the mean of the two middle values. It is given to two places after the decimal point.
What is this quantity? 0.13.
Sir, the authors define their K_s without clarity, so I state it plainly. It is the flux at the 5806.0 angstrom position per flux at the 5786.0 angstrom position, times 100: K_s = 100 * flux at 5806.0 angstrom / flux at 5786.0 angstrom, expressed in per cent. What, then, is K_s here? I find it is 104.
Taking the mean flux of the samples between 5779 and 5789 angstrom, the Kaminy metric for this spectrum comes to 1.21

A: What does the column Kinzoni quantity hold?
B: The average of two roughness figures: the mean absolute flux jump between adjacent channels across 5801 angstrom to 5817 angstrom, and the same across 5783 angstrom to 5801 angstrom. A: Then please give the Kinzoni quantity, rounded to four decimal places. 0.0708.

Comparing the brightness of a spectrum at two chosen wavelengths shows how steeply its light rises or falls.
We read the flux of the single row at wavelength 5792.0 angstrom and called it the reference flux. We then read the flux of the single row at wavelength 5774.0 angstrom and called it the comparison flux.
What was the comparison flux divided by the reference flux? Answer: 1.28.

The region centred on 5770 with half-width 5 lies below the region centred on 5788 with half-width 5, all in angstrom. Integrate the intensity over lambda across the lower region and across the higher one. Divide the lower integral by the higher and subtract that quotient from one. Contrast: -0.13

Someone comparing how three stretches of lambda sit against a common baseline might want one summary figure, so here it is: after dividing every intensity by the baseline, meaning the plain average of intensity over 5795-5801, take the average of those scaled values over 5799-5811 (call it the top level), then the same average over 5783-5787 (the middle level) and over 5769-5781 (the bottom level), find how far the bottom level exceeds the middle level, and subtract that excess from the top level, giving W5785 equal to 0.96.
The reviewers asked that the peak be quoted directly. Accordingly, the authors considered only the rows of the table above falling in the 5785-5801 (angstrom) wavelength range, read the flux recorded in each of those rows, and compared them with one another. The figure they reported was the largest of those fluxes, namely 1.356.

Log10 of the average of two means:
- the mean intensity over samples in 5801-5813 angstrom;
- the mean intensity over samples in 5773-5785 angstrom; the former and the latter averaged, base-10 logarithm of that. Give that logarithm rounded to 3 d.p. 0.116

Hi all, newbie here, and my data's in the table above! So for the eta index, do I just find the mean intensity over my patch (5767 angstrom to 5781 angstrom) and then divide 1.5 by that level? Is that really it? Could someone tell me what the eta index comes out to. 1.17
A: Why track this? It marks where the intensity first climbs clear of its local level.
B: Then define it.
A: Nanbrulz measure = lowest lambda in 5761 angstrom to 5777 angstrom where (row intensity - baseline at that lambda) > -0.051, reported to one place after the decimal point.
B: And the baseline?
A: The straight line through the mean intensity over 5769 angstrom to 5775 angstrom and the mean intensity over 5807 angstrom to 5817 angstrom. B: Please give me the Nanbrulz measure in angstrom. 5762.0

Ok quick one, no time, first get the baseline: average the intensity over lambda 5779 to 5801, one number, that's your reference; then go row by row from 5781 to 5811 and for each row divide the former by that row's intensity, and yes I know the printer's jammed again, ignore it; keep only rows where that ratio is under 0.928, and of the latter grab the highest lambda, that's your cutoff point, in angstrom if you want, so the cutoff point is 5810.0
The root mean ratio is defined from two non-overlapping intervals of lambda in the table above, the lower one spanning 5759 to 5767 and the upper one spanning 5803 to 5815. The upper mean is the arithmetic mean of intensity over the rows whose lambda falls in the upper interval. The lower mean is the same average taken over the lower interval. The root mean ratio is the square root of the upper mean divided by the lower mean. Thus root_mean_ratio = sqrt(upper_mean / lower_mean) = 1.04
